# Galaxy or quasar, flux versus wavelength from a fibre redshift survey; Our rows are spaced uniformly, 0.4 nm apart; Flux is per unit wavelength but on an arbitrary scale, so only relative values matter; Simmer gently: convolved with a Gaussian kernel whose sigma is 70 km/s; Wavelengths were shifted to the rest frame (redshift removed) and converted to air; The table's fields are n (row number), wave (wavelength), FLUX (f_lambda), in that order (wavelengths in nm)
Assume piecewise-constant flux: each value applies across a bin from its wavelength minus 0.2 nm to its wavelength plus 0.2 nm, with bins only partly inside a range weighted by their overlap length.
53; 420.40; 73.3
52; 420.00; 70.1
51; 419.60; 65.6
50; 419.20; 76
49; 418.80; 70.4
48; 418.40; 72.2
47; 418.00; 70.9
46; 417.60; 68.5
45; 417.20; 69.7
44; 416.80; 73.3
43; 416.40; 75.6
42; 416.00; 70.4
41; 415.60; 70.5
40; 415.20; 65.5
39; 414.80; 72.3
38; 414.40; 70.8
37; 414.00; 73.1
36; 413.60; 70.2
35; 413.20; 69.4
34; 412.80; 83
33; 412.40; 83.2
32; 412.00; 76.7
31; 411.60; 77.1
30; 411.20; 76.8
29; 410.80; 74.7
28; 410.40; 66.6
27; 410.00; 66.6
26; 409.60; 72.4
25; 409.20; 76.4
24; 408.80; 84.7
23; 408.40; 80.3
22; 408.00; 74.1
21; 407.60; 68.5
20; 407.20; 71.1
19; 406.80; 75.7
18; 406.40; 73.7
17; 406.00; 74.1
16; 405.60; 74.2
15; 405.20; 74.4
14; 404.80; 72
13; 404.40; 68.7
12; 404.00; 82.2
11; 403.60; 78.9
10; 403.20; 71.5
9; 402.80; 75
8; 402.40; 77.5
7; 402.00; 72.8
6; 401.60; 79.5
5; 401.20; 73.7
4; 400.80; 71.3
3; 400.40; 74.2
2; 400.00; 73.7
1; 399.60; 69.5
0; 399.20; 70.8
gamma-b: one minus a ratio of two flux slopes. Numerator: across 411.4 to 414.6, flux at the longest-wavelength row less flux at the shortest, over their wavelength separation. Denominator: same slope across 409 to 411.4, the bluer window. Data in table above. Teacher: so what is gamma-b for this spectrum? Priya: 12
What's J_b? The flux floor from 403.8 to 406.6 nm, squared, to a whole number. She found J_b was 4720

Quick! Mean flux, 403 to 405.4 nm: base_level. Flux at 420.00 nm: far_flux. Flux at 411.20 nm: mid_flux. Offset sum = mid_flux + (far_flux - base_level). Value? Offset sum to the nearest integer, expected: 72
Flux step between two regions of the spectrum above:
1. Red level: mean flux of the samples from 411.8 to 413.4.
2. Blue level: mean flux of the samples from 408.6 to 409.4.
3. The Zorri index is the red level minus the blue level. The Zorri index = -2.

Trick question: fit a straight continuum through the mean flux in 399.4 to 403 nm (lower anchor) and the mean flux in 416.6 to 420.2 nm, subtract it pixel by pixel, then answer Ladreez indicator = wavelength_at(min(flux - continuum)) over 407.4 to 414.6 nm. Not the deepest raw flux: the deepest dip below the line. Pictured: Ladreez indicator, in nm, 410.00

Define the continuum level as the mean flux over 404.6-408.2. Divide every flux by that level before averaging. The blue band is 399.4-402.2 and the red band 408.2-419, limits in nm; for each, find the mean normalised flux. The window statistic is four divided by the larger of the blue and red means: 3.98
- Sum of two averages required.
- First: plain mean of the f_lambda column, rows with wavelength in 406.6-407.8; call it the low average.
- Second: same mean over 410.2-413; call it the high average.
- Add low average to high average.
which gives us 149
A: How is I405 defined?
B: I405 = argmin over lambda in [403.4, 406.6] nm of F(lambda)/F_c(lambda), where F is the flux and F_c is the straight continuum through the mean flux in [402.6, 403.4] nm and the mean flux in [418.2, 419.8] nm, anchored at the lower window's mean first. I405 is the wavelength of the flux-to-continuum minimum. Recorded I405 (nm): 404.40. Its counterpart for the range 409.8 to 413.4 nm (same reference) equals 410.00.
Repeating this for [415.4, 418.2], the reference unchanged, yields 417.60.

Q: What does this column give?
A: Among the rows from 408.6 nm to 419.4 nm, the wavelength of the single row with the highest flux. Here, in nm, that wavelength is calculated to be 408.80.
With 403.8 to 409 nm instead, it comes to 408.80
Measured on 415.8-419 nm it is 416.40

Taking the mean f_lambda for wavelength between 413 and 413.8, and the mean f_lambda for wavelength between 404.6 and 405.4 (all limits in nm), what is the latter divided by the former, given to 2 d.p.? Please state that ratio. 1.05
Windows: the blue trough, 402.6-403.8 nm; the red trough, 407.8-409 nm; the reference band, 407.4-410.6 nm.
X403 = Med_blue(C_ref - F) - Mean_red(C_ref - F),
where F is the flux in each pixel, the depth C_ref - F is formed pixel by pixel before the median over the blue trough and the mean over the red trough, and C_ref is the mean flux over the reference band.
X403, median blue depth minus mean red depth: 5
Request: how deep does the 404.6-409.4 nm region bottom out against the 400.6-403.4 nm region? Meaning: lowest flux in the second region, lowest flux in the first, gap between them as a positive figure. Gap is 2.8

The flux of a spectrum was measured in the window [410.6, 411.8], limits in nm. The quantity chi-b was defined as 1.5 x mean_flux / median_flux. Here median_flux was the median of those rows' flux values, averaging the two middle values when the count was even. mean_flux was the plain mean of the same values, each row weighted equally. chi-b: 1.49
